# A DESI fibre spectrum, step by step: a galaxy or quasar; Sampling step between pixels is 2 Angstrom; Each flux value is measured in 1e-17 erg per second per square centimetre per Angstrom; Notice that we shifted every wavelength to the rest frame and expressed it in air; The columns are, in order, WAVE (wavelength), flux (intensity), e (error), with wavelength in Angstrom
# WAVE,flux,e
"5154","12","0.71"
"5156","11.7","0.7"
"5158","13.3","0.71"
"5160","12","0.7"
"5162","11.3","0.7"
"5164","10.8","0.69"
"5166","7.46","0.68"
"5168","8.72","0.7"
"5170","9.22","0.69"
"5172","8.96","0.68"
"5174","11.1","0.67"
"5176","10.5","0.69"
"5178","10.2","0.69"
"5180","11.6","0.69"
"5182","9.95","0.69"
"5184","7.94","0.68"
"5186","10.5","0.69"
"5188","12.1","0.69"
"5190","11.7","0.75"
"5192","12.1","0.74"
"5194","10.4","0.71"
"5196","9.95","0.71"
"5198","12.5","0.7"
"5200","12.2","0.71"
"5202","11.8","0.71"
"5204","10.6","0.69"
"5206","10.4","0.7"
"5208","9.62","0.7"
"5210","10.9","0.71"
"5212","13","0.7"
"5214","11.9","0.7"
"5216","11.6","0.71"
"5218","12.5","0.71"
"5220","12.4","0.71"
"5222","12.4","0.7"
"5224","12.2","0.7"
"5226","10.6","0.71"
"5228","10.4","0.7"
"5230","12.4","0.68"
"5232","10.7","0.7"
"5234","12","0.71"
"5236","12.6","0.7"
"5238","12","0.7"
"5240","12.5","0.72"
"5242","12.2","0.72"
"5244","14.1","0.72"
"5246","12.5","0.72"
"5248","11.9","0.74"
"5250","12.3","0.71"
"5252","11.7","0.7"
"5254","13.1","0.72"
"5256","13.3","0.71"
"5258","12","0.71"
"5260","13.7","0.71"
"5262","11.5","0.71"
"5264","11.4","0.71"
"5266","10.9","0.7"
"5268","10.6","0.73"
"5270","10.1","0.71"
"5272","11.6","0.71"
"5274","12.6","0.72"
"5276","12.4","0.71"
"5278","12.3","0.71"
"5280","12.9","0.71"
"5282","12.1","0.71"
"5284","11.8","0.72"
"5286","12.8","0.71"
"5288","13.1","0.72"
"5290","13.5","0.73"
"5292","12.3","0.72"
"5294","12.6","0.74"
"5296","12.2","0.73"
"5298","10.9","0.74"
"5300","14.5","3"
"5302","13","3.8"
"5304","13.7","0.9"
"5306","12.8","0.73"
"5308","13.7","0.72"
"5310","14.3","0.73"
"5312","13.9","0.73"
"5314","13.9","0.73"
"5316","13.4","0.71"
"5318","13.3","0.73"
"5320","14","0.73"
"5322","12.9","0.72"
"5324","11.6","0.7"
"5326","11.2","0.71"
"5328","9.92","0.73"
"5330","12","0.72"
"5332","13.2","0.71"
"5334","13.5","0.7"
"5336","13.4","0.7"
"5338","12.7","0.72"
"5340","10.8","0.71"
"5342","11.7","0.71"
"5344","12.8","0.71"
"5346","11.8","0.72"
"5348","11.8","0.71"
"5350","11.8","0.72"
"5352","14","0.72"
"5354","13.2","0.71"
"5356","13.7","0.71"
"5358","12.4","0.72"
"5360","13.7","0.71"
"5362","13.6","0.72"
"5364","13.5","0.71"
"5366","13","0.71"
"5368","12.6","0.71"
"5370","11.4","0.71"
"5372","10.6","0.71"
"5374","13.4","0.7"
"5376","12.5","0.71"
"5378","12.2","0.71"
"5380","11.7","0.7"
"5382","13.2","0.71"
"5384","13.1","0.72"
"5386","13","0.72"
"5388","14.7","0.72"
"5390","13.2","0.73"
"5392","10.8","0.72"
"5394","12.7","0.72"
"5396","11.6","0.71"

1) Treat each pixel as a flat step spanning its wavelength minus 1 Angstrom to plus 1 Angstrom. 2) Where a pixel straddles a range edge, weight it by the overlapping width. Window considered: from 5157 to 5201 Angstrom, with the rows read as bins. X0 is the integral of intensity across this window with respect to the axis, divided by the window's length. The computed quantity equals 10.7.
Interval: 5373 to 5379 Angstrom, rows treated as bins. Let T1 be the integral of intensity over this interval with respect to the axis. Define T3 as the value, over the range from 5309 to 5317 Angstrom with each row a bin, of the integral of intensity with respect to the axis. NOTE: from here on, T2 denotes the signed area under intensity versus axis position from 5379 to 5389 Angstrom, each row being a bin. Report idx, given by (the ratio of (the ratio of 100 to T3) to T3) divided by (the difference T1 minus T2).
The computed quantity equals -0.0001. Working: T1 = 76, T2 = 131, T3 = 111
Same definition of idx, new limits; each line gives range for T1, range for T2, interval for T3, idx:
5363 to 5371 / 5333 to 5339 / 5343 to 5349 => 0.0009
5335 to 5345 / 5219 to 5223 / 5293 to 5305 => 0.0001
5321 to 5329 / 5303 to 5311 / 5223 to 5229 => -0.0013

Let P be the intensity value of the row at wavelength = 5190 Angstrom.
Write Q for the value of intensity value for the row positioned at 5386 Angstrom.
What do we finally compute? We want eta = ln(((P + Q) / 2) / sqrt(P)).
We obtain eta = 1.284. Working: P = 11.7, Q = 13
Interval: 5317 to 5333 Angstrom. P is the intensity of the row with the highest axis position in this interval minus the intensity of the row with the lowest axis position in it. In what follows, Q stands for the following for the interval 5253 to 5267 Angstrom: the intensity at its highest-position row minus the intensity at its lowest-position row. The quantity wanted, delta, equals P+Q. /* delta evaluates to -2.3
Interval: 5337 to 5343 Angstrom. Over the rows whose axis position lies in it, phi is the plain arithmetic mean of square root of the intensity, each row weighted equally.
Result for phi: 3.42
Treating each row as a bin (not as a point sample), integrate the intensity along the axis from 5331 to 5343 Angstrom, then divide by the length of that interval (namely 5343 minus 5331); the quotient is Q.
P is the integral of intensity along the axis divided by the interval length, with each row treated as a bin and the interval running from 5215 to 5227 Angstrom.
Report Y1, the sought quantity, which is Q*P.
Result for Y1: 150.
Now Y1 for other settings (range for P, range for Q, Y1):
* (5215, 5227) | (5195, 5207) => 134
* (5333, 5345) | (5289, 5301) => 158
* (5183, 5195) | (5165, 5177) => 101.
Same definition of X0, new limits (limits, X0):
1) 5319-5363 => 12.5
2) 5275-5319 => 13.0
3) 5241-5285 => 12.1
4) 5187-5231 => 11.5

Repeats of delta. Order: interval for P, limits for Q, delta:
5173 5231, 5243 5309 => 0.9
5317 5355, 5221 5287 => 0.3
